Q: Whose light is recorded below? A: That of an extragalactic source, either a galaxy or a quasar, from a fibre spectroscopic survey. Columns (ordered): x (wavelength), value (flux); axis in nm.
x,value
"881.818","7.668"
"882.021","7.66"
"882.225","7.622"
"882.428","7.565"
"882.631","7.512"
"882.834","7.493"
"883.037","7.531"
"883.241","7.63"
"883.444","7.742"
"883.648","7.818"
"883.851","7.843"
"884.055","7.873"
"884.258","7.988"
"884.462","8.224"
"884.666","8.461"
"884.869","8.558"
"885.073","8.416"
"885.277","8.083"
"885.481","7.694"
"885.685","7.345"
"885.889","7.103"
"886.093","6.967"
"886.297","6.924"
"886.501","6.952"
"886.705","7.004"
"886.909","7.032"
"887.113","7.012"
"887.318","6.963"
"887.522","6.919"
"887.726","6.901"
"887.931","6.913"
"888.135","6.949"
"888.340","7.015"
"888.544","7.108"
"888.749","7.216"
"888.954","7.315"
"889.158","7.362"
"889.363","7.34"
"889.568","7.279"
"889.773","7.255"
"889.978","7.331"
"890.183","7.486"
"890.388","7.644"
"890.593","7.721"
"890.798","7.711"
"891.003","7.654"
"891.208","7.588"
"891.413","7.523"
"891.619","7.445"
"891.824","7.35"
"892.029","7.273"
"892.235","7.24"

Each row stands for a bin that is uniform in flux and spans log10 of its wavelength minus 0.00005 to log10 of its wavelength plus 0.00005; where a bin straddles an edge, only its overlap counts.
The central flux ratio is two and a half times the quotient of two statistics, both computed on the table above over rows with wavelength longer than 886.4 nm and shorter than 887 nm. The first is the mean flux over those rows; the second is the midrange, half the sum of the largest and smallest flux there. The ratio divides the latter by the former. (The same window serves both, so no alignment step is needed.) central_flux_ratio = 2.50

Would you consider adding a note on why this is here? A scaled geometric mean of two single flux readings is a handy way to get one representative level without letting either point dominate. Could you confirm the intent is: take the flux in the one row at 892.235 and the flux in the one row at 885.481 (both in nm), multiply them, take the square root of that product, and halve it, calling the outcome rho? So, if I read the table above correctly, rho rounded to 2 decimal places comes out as 3.73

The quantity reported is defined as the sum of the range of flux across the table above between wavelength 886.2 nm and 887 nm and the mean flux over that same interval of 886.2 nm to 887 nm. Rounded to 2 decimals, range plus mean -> 7.09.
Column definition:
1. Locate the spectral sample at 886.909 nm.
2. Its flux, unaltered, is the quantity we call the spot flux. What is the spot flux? 7.032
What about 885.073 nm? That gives 8.416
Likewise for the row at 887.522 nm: 6.919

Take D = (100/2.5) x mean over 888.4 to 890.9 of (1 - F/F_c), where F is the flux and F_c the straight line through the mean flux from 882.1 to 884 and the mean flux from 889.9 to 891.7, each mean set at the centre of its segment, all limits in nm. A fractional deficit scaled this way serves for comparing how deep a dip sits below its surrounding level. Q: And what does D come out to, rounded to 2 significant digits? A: 1.0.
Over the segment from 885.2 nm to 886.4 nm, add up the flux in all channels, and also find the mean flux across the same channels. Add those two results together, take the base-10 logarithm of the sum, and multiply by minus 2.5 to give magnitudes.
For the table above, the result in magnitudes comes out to -4.28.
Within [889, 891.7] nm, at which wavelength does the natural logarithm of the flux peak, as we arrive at 890.593 nm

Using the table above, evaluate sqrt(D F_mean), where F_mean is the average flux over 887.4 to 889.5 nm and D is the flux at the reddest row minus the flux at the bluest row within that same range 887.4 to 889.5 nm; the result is 1.73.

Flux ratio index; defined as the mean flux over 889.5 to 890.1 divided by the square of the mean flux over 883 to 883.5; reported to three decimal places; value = 0.125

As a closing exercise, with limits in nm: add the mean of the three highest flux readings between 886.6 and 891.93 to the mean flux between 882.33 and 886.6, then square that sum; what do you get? 237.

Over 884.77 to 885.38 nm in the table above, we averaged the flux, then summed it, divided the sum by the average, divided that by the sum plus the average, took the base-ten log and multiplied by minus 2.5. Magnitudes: 2.62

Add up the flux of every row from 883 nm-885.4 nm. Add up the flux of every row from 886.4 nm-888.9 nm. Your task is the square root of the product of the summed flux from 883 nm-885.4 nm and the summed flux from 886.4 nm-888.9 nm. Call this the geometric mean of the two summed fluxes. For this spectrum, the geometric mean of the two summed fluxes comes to 89.9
